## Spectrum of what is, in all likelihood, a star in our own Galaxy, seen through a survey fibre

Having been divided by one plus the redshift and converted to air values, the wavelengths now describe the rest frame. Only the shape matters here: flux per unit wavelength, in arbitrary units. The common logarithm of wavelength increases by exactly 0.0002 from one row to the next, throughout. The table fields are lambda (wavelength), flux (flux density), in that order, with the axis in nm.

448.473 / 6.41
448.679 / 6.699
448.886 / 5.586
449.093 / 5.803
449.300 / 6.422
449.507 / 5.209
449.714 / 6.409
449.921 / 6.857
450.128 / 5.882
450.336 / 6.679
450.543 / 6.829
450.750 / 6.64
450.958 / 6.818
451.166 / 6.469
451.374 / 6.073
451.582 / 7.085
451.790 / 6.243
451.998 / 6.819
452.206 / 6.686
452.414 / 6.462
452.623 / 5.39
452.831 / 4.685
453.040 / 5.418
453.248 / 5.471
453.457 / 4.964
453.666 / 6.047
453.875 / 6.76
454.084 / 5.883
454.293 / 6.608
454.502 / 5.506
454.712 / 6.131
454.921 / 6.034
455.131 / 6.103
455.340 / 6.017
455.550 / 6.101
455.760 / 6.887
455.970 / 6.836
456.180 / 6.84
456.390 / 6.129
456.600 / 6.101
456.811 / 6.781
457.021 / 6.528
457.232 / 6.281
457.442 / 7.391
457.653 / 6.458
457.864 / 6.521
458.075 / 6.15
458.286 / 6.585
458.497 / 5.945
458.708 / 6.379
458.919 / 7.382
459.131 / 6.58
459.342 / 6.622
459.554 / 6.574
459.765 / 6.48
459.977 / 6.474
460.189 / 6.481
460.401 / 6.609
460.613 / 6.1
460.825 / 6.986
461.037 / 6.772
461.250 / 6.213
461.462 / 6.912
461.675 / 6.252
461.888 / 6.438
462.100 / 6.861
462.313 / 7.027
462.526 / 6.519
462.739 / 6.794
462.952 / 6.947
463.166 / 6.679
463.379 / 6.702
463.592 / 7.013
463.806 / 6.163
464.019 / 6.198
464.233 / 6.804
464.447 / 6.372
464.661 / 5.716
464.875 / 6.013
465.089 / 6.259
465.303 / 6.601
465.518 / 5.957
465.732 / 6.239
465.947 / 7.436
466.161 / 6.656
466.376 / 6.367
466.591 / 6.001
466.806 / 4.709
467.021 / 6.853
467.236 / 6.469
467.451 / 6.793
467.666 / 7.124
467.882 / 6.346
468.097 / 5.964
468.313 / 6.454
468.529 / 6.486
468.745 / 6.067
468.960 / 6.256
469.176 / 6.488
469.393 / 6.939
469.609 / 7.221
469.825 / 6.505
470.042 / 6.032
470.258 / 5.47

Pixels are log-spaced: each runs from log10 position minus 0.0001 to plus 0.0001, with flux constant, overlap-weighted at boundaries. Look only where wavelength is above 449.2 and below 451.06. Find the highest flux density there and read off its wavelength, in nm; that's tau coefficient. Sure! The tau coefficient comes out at 449.921 nm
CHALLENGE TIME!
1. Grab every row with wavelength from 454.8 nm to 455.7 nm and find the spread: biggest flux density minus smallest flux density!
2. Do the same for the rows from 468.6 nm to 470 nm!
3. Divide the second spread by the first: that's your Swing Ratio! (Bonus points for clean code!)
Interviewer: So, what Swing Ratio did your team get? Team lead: 13.4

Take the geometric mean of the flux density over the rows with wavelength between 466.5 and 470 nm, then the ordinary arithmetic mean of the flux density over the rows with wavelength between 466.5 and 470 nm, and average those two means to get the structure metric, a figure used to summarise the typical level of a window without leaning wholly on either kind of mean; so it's 6.40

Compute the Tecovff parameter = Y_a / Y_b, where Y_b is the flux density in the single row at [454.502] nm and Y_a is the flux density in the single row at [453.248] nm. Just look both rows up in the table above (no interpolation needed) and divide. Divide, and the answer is 0.99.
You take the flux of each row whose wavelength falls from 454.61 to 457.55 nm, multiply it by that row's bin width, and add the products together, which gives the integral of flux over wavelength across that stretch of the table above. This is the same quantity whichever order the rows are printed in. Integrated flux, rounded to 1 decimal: 18.9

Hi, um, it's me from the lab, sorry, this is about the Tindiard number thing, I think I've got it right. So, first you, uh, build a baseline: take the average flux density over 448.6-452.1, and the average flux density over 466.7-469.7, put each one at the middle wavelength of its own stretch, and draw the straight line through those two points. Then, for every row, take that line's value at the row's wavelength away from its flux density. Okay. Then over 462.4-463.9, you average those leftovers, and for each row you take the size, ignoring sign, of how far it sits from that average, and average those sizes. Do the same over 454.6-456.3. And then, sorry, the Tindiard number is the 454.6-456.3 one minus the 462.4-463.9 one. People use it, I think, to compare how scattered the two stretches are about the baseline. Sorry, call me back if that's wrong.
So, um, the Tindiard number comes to 0.16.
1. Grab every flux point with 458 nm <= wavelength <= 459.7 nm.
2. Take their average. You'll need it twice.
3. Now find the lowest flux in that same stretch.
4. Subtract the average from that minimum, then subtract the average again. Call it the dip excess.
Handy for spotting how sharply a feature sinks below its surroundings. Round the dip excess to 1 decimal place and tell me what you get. -7.1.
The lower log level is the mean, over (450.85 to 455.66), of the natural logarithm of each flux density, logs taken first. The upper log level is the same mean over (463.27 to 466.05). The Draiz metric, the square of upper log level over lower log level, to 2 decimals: 1.07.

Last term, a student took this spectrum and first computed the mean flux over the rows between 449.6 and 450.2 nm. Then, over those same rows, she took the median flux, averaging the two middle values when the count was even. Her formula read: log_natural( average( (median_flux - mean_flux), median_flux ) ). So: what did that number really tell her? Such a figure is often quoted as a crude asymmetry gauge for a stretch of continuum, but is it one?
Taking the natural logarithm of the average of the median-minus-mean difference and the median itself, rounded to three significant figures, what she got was 1.17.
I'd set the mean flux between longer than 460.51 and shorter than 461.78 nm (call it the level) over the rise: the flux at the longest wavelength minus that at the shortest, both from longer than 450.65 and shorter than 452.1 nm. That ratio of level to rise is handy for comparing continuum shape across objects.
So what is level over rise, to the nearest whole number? 37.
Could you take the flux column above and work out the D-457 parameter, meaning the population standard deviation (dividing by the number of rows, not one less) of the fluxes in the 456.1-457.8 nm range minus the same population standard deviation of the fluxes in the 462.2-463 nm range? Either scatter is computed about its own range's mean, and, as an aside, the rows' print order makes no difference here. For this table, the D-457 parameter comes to 0.21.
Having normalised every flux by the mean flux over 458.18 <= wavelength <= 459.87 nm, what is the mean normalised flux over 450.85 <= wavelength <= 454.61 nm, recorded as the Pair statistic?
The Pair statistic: 0.925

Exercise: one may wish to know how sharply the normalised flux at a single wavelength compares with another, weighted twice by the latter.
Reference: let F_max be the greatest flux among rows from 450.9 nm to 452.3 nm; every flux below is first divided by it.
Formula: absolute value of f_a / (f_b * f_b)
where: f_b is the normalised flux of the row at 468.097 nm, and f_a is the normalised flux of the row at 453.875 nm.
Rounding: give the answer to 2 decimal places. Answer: 1.35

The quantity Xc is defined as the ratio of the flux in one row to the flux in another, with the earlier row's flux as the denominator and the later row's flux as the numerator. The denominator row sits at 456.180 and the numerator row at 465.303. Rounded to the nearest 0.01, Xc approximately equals 0.97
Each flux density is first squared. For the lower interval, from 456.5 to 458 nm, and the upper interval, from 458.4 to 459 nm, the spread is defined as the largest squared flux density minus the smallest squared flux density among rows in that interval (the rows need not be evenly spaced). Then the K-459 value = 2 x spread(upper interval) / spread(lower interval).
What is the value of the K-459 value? 2.2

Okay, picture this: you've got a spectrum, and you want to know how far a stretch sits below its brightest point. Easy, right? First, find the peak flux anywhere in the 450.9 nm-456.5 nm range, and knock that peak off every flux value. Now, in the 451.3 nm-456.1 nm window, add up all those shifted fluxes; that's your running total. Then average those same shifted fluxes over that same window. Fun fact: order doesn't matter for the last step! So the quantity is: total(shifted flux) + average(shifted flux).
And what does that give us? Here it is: -24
